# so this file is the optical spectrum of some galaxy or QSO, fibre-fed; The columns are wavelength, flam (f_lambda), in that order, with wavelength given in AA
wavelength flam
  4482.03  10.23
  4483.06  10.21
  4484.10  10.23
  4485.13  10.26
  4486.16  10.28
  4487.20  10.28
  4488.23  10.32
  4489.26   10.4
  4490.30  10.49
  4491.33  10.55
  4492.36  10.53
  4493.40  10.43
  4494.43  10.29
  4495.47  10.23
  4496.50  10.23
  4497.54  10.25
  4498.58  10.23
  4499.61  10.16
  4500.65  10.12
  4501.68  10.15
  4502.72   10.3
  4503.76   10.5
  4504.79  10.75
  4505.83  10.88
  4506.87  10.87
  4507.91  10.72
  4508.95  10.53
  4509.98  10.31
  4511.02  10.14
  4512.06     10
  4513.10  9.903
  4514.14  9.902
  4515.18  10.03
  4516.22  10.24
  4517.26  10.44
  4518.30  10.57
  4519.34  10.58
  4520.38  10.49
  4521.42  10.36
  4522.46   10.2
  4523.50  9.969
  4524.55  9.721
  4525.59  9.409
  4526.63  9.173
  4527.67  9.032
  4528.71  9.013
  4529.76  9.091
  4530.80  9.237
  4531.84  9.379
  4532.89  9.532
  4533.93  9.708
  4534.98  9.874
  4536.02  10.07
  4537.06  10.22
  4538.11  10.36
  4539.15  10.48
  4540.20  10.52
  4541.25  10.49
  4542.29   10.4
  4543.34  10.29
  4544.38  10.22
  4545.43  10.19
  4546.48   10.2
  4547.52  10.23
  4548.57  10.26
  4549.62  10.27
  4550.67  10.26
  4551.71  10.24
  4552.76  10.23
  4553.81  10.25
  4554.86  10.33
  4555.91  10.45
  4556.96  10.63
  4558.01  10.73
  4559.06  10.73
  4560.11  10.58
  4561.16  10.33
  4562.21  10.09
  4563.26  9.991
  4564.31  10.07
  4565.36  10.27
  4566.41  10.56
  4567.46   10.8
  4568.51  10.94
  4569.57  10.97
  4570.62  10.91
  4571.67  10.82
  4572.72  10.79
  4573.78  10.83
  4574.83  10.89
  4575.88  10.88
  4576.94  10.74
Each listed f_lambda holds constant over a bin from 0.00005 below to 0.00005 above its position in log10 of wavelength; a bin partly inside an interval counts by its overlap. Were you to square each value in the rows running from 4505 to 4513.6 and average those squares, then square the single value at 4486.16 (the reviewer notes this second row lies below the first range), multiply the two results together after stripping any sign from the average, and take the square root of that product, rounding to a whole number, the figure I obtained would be 107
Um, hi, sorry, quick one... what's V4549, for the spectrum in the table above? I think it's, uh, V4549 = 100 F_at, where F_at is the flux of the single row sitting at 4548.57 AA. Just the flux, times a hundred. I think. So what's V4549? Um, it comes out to 1026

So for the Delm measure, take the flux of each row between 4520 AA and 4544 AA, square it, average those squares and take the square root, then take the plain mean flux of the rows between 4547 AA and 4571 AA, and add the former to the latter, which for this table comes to 20.3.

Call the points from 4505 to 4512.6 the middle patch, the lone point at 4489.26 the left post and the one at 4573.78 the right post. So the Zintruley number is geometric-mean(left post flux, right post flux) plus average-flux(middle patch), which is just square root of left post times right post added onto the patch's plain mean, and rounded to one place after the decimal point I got 21.1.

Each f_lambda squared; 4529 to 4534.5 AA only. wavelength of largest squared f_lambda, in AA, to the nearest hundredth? 4533.93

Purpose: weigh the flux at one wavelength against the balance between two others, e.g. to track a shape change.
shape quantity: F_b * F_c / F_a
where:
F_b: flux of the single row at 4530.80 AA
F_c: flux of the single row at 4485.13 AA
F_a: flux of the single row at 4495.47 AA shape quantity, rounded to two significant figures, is 9.3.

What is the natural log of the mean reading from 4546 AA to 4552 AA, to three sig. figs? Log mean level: 2.33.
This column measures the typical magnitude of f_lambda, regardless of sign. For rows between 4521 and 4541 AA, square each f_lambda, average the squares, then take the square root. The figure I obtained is 9.77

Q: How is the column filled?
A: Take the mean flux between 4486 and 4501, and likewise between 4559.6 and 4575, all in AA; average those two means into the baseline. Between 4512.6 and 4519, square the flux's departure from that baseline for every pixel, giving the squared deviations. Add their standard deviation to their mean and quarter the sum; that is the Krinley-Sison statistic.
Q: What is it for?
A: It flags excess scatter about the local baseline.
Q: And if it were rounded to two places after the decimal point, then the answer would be 0.07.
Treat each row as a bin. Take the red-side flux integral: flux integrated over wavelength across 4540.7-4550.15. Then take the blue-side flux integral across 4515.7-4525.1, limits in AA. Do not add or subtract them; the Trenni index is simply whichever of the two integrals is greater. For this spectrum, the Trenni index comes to 97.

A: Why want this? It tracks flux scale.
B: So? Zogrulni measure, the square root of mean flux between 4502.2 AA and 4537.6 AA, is 3.17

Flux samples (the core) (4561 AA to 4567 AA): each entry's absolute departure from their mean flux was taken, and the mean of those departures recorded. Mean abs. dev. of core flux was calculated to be 0.168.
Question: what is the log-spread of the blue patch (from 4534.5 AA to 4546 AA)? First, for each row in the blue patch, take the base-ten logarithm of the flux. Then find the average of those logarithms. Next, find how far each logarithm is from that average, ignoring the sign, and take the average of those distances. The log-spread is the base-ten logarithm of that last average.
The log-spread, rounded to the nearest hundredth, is -2.19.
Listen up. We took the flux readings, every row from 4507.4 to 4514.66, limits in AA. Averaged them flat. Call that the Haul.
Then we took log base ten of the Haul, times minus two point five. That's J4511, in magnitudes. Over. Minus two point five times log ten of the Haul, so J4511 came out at -2.523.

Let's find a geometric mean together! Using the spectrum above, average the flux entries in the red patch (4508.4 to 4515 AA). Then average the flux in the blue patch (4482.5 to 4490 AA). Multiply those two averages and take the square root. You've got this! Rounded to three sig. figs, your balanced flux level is 10.2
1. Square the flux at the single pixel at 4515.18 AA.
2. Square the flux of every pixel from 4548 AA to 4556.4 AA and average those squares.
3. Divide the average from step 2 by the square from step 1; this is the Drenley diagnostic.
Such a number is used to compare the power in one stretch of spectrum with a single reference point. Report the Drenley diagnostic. 1.05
